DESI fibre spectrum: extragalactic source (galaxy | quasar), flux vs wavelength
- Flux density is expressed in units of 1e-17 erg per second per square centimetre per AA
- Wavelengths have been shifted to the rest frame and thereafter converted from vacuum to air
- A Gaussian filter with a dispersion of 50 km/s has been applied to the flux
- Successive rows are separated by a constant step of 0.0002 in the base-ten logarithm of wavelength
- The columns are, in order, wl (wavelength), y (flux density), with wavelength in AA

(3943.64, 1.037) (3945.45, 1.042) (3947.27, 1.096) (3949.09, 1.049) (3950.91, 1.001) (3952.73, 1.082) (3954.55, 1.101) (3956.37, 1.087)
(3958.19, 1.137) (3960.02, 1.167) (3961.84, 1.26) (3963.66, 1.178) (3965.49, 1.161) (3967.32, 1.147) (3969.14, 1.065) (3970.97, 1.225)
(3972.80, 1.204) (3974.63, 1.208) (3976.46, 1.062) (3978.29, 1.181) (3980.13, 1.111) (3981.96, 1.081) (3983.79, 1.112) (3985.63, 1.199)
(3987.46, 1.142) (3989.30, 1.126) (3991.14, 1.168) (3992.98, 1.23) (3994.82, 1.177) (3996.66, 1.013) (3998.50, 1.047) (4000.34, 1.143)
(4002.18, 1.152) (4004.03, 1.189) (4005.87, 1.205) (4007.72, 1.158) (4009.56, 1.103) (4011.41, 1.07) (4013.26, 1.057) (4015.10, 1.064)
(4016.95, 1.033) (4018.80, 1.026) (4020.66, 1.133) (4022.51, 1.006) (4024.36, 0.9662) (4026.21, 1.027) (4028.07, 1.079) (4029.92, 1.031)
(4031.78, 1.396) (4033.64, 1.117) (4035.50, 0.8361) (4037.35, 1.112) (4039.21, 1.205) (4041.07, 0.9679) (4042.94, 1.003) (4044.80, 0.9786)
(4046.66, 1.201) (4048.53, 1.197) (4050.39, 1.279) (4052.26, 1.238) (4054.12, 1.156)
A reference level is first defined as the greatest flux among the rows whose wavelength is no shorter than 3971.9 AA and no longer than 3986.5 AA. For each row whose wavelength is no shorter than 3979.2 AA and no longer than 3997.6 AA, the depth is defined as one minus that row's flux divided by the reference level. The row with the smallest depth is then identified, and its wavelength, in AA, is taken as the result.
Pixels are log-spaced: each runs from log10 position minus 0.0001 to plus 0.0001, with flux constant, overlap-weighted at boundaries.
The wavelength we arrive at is 3992.98 AA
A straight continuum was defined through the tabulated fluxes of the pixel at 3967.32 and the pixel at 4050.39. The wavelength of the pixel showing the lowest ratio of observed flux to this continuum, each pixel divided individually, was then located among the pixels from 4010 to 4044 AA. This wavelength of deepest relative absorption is 4035.50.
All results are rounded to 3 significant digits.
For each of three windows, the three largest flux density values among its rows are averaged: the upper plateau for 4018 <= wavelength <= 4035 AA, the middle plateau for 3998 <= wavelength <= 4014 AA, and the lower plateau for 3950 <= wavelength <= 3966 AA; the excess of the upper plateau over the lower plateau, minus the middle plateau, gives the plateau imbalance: -1.17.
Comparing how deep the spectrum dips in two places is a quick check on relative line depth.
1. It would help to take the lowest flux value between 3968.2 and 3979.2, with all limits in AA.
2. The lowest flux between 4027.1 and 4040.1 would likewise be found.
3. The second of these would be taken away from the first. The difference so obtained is 0.23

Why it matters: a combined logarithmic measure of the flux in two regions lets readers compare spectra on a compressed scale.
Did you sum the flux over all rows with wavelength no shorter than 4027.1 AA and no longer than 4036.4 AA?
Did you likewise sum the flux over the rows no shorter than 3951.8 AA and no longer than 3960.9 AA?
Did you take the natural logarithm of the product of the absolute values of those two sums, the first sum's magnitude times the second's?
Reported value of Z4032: 3.42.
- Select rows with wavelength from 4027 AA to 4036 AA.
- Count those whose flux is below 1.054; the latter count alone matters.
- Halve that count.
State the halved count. 1.00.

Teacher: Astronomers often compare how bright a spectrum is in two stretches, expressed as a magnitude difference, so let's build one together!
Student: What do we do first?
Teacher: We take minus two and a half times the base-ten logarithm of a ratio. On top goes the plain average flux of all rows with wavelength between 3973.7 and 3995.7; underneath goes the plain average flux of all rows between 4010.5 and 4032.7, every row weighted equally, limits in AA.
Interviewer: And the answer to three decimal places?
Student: -0.074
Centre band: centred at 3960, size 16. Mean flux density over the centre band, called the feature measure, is 1.15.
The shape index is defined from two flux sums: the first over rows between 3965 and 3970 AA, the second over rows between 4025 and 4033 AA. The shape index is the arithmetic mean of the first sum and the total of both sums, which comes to 5.6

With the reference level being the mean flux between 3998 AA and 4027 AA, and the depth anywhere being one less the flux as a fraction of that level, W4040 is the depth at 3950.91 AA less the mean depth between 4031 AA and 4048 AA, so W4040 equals 0.08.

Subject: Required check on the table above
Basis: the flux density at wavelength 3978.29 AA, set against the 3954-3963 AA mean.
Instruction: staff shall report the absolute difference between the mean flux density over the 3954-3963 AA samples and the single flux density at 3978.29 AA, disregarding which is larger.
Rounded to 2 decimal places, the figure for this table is 0.03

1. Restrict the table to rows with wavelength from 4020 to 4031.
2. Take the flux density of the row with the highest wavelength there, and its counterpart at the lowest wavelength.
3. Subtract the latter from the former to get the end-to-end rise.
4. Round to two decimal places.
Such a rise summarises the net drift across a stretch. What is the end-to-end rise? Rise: -0.10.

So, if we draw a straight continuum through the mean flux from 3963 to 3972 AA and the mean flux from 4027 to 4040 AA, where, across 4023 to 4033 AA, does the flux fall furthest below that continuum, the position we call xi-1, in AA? 4024.36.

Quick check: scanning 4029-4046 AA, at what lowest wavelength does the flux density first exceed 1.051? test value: 4031.78 AA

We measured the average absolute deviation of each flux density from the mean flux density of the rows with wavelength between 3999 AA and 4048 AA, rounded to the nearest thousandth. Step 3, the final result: 0.082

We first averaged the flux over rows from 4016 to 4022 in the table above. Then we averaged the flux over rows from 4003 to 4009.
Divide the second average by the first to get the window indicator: 1.11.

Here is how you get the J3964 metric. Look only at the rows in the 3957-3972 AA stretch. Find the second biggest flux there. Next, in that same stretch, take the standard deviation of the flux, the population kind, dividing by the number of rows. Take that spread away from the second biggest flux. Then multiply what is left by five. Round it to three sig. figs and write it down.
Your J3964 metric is 5.85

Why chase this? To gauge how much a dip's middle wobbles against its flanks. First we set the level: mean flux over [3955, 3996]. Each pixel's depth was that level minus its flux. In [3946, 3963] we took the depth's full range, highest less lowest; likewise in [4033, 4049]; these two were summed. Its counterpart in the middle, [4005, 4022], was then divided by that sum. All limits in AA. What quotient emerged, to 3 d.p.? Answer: 0.285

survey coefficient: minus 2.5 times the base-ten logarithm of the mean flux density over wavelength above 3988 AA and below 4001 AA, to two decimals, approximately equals -0.13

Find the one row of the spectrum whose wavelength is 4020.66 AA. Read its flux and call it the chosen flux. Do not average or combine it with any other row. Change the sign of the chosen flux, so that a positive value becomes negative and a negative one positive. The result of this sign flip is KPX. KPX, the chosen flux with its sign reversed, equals -1.13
